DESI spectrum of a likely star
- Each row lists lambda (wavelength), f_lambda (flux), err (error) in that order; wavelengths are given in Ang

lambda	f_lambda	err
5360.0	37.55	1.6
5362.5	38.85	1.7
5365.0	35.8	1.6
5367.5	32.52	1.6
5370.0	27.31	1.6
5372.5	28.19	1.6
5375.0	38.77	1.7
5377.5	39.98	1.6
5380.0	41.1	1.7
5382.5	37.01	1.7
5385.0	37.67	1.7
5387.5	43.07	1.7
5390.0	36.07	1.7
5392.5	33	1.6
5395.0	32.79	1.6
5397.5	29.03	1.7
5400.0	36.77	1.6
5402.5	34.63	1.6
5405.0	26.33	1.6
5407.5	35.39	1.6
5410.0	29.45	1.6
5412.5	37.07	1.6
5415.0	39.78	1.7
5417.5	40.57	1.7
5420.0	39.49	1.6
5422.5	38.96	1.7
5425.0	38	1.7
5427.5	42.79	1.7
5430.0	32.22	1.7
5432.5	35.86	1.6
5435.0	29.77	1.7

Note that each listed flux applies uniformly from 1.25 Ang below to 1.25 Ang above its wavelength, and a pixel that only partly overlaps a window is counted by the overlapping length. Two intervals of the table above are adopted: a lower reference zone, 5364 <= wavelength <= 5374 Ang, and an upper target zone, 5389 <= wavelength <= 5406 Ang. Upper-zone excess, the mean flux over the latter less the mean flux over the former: 1.7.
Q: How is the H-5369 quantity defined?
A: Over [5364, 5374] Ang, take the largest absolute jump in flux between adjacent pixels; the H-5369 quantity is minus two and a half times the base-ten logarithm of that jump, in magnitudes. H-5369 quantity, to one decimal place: -1.8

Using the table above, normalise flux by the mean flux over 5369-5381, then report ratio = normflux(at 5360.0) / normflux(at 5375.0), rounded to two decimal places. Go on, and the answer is 0.97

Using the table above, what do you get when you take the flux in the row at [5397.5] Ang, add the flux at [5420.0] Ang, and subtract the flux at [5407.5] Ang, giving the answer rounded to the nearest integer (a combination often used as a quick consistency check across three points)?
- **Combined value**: 33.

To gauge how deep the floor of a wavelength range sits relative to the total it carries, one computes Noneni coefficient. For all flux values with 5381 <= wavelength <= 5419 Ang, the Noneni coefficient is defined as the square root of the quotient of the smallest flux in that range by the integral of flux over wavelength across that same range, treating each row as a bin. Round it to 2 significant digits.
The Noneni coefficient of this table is 0.14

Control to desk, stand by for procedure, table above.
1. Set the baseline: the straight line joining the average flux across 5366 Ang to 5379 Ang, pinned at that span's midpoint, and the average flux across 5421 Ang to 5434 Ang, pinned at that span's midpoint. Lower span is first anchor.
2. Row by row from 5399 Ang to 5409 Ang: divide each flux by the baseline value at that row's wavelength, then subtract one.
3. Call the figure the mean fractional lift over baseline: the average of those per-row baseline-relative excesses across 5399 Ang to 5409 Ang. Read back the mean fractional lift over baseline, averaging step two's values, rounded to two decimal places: -0.07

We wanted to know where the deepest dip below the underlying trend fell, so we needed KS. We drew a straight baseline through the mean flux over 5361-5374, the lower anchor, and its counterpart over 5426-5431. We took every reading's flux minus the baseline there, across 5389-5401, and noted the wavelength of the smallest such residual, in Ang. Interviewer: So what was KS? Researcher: 5397.5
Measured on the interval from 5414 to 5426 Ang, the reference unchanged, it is 5425.0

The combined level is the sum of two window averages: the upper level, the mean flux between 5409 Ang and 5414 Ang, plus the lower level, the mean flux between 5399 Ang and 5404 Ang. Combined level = 69.0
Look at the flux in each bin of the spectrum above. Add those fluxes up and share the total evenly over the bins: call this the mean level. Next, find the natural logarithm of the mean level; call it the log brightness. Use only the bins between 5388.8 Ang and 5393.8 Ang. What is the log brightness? 3.54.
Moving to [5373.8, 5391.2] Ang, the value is 3.67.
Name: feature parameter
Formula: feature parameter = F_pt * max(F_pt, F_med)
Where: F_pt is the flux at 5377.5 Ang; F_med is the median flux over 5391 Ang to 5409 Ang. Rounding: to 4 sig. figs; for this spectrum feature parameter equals 1598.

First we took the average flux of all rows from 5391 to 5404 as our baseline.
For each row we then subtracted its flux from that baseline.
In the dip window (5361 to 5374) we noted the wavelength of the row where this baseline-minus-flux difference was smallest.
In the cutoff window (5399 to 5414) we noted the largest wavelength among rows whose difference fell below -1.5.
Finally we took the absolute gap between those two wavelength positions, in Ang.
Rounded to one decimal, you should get 50.0 Ang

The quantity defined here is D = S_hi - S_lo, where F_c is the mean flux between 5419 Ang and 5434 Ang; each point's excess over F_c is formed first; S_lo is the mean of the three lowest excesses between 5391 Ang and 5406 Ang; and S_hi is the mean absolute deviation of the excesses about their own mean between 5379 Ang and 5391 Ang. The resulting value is 11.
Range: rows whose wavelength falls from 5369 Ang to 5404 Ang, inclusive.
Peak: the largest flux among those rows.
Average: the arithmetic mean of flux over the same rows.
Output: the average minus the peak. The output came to -7.7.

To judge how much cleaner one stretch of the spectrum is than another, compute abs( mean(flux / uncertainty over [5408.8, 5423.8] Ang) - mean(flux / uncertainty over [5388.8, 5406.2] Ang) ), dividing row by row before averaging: 2.7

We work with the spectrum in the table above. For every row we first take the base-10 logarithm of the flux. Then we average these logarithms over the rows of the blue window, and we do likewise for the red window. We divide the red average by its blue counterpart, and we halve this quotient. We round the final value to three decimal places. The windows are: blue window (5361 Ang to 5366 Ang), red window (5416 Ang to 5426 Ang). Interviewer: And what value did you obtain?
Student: 0.507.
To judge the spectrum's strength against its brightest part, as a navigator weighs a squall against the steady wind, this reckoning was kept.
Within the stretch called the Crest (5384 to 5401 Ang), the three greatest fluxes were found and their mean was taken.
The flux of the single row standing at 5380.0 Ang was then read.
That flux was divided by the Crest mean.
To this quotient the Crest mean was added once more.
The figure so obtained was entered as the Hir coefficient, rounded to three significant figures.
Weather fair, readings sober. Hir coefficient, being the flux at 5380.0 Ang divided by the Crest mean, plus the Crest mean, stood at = 40.2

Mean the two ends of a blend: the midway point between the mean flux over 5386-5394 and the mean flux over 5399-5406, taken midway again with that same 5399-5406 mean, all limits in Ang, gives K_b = 33.8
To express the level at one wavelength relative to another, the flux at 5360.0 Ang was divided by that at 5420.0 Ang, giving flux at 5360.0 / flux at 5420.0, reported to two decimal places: 0.95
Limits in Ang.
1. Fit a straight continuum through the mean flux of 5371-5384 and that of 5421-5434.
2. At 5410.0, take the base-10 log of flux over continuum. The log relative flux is -0.10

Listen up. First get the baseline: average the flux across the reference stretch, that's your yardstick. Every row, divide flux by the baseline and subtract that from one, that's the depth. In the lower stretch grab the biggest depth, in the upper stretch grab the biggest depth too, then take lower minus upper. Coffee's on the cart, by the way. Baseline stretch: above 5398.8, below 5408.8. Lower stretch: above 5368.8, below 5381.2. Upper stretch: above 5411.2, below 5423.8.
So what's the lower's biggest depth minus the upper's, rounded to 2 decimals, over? 0.29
